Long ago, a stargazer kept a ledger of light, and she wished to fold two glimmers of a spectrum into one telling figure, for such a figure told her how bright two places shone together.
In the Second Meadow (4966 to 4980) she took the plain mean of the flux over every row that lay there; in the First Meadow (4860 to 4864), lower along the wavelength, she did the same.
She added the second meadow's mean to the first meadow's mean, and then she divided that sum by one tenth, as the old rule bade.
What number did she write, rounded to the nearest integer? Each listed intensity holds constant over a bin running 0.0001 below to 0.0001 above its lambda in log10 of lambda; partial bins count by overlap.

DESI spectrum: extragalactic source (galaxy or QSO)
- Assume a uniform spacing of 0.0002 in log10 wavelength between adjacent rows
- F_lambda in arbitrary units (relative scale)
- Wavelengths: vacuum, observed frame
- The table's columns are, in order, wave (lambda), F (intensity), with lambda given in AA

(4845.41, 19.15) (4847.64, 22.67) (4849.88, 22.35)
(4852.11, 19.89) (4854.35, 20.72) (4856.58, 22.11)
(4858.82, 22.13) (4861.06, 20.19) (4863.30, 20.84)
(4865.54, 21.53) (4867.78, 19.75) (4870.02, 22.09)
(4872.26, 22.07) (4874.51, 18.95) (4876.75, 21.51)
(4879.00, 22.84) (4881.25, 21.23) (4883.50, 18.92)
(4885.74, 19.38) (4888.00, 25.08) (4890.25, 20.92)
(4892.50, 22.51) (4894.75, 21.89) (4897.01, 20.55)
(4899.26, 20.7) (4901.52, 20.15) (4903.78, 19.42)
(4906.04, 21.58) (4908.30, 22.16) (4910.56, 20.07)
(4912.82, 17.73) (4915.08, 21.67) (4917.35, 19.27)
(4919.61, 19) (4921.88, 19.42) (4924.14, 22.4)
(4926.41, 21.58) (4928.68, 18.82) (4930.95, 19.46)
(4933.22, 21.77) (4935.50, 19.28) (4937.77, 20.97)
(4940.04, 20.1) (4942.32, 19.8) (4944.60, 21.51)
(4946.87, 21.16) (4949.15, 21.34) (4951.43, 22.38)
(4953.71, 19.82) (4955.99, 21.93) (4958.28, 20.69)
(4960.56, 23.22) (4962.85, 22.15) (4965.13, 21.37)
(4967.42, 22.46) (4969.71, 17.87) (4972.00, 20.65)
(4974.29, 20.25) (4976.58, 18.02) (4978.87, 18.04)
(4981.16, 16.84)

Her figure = 401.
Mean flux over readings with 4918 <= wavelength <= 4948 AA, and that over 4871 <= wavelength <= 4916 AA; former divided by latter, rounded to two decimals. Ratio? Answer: 0.97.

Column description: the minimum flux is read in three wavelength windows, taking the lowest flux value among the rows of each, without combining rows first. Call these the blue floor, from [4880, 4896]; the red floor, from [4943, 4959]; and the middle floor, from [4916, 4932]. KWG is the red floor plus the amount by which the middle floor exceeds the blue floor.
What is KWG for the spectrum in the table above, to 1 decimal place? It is 19.7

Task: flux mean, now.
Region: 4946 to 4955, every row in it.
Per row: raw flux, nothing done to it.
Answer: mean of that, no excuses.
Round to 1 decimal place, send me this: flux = 21.2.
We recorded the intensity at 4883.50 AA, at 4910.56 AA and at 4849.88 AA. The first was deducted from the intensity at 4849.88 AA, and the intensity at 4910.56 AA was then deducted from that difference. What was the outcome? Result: -17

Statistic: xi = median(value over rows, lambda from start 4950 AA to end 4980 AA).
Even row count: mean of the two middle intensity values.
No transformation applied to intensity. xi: 20.7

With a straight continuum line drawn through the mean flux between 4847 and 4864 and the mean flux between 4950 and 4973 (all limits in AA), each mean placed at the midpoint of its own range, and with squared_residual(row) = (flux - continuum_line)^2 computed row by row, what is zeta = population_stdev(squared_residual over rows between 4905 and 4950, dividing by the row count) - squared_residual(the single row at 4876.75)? 3.0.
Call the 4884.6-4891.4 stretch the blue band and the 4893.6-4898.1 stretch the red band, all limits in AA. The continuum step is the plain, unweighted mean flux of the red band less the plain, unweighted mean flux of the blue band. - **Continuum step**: -0.57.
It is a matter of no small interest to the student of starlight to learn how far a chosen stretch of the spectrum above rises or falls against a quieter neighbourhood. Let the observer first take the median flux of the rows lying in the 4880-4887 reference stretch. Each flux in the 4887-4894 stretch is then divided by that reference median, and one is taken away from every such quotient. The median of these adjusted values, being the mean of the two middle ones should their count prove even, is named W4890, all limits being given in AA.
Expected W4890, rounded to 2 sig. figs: 0.16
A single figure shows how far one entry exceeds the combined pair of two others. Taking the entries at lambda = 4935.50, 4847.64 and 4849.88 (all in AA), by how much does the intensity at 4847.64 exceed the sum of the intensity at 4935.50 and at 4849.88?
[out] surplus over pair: -19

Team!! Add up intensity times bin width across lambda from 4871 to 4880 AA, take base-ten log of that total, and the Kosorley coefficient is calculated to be 2.28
